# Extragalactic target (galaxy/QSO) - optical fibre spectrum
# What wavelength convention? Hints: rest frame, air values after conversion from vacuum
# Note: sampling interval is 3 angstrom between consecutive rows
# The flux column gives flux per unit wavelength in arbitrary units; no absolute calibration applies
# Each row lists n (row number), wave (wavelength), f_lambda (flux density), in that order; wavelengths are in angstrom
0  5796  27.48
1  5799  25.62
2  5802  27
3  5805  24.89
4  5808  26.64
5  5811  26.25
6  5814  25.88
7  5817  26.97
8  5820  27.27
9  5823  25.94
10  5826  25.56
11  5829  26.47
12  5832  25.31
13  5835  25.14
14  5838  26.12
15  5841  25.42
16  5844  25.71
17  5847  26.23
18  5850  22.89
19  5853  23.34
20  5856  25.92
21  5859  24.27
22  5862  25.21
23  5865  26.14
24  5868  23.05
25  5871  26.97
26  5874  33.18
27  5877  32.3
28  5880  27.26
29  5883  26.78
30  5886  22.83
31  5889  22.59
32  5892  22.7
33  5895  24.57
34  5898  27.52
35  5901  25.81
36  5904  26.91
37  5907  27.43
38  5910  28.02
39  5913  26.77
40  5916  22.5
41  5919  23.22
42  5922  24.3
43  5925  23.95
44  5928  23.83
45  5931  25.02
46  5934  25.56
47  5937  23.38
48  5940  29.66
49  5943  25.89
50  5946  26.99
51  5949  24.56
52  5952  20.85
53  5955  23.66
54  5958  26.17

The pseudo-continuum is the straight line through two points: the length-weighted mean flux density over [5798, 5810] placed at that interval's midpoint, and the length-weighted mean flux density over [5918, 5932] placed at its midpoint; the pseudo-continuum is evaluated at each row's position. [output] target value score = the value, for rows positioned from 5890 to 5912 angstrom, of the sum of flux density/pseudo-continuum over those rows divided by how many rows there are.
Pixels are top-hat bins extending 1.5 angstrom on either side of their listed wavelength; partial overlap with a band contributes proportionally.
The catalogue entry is 1.07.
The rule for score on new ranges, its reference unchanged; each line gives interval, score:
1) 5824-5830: 1.01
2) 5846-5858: 0.97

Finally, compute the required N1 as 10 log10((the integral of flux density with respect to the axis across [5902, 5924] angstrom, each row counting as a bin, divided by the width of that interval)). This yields 14.08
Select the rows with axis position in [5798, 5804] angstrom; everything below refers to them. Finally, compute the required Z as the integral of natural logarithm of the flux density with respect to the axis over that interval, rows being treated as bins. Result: 20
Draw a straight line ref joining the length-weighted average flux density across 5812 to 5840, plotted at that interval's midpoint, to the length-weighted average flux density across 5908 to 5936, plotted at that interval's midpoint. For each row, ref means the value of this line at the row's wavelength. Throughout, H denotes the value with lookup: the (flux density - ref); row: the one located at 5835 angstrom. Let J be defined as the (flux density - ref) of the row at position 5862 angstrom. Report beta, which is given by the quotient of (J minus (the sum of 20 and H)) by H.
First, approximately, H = -0.8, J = -0.4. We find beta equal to 24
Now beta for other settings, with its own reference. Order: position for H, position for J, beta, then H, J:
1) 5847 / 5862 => -48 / 0.4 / -0.4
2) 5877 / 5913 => -4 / 6.9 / 1.8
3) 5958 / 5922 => -12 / 1.8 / -0.5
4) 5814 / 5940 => 43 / -0.3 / 5.1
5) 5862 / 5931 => 50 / -0.4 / 0.3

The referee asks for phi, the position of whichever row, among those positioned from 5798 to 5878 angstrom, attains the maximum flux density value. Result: 5874 angstrom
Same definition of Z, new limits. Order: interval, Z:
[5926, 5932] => 19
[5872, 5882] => 34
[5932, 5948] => 52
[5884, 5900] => 51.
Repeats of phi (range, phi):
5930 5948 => 5940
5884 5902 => 5898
